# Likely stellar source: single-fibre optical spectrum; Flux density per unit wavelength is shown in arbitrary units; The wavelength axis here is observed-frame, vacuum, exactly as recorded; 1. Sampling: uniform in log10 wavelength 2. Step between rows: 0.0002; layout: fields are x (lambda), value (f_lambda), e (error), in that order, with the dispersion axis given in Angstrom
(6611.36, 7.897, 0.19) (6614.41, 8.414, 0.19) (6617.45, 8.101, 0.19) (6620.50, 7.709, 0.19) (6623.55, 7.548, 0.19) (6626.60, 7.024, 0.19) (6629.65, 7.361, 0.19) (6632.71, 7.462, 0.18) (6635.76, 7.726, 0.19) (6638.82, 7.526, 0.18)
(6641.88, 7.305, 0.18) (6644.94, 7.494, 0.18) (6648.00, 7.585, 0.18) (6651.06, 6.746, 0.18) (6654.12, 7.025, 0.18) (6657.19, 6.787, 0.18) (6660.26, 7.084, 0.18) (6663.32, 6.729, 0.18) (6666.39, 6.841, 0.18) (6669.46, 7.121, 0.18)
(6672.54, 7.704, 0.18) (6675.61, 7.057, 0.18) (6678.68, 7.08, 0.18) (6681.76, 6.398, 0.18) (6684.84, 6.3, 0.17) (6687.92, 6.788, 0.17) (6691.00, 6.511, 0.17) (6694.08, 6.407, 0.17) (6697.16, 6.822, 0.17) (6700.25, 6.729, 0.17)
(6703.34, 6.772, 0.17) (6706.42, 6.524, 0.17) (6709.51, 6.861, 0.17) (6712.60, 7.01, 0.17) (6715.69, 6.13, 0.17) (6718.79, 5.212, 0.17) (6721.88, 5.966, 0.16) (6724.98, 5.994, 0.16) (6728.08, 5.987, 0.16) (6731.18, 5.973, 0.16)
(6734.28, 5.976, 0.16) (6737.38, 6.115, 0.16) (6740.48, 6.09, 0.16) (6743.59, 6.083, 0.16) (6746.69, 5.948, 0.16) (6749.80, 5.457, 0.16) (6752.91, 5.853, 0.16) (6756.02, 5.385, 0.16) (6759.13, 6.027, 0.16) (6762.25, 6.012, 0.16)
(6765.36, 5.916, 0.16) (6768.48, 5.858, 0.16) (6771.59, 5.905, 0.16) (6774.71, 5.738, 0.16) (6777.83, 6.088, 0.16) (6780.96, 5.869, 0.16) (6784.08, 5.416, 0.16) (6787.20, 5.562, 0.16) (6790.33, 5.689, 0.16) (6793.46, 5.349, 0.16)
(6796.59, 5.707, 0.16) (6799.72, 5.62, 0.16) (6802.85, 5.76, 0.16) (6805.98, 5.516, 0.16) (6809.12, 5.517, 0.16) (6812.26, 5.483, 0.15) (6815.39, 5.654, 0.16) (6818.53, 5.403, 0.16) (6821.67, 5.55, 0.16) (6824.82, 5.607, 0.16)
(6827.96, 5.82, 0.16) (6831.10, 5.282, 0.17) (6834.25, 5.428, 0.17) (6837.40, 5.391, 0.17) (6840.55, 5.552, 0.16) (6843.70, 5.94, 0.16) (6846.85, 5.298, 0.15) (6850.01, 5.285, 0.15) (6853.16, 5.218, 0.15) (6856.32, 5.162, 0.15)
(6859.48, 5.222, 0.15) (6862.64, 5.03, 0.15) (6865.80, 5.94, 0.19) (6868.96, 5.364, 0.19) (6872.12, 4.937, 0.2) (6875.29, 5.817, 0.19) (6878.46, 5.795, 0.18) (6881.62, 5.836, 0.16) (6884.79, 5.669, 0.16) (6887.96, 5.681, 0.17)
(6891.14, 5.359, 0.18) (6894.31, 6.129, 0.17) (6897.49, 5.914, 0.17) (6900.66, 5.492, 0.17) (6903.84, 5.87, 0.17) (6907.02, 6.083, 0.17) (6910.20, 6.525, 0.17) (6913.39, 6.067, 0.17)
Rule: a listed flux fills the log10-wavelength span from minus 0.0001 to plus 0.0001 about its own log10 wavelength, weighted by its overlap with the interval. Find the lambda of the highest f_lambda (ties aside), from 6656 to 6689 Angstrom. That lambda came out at 6672.54 Angstrom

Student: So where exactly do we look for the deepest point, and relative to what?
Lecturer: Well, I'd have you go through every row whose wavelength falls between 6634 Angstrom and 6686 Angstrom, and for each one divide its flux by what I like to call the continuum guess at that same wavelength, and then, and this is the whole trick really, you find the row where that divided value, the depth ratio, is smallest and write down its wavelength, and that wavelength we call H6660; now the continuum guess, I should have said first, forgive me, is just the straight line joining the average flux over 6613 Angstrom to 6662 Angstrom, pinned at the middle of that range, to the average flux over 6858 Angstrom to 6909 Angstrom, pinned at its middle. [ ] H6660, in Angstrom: 6684.84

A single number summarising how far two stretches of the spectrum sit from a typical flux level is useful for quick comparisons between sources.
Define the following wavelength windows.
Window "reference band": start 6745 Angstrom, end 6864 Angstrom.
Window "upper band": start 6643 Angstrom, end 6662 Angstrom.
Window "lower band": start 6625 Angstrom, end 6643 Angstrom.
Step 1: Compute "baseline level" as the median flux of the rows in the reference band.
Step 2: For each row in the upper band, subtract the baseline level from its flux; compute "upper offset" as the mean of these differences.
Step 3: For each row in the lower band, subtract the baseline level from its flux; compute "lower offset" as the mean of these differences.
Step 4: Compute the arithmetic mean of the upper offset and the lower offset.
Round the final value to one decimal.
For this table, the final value 1.7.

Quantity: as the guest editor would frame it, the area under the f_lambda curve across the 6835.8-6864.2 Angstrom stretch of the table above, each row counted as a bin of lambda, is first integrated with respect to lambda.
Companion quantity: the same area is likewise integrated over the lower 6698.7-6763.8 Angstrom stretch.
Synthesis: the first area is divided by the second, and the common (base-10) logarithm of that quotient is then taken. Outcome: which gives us -0.4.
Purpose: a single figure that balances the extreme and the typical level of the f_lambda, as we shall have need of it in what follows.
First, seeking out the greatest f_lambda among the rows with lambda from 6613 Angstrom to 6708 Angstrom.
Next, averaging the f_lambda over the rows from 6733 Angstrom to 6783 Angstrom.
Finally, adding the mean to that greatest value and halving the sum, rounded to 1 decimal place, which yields 7.2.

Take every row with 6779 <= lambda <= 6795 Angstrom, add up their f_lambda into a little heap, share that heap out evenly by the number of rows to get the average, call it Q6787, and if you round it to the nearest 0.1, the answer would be 5.6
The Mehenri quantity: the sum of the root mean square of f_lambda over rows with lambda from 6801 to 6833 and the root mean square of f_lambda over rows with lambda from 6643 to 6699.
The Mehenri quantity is 12.5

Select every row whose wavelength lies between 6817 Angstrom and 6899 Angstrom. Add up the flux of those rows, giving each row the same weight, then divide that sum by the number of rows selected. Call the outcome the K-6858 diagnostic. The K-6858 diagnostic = 5.52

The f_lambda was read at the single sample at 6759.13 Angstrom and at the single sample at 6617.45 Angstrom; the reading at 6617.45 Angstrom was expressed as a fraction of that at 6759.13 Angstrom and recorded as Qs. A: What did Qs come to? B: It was 1.34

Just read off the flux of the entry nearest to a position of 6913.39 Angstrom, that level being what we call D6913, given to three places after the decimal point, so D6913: 6.067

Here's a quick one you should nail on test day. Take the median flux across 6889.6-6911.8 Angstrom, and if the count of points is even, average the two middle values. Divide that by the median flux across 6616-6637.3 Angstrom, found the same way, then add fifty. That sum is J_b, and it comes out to 50.8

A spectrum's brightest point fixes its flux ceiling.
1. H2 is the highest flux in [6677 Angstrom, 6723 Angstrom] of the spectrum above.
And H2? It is 7.08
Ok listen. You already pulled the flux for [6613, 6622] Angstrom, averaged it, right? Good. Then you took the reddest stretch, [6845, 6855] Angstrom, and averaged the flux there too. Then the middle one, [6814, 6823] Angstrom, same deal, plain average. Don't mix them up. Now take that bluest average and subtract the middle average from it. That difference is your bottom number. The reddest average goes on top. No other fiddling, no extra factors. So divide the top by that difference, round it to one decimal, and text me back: 2.1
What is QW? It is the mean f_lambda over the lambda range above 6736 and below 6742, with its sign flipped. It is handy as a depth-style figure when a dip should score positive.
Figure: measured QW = -6.1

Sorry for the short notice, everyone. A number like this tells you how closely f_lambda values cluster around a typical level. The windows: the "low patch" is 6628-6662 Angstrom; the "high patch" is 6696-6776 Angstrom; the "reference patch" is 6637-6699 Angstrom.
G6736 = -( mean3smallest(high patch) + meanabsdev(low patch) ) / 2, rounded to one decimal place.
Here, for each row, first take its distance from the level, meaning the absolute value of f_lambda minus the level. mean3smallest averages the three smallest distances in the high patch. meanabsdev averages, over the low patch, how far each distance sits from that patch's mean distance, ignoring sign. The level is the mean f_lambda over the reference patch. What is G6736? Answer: -0.1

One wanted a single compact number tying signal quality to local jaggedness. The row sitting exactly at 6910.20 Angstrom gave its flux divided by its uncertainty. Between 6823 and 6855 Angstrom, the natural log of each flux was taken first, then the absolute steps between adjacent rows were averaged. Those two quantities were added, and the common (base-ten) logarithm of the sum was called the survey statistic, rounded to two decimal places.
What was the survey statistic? 1.58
